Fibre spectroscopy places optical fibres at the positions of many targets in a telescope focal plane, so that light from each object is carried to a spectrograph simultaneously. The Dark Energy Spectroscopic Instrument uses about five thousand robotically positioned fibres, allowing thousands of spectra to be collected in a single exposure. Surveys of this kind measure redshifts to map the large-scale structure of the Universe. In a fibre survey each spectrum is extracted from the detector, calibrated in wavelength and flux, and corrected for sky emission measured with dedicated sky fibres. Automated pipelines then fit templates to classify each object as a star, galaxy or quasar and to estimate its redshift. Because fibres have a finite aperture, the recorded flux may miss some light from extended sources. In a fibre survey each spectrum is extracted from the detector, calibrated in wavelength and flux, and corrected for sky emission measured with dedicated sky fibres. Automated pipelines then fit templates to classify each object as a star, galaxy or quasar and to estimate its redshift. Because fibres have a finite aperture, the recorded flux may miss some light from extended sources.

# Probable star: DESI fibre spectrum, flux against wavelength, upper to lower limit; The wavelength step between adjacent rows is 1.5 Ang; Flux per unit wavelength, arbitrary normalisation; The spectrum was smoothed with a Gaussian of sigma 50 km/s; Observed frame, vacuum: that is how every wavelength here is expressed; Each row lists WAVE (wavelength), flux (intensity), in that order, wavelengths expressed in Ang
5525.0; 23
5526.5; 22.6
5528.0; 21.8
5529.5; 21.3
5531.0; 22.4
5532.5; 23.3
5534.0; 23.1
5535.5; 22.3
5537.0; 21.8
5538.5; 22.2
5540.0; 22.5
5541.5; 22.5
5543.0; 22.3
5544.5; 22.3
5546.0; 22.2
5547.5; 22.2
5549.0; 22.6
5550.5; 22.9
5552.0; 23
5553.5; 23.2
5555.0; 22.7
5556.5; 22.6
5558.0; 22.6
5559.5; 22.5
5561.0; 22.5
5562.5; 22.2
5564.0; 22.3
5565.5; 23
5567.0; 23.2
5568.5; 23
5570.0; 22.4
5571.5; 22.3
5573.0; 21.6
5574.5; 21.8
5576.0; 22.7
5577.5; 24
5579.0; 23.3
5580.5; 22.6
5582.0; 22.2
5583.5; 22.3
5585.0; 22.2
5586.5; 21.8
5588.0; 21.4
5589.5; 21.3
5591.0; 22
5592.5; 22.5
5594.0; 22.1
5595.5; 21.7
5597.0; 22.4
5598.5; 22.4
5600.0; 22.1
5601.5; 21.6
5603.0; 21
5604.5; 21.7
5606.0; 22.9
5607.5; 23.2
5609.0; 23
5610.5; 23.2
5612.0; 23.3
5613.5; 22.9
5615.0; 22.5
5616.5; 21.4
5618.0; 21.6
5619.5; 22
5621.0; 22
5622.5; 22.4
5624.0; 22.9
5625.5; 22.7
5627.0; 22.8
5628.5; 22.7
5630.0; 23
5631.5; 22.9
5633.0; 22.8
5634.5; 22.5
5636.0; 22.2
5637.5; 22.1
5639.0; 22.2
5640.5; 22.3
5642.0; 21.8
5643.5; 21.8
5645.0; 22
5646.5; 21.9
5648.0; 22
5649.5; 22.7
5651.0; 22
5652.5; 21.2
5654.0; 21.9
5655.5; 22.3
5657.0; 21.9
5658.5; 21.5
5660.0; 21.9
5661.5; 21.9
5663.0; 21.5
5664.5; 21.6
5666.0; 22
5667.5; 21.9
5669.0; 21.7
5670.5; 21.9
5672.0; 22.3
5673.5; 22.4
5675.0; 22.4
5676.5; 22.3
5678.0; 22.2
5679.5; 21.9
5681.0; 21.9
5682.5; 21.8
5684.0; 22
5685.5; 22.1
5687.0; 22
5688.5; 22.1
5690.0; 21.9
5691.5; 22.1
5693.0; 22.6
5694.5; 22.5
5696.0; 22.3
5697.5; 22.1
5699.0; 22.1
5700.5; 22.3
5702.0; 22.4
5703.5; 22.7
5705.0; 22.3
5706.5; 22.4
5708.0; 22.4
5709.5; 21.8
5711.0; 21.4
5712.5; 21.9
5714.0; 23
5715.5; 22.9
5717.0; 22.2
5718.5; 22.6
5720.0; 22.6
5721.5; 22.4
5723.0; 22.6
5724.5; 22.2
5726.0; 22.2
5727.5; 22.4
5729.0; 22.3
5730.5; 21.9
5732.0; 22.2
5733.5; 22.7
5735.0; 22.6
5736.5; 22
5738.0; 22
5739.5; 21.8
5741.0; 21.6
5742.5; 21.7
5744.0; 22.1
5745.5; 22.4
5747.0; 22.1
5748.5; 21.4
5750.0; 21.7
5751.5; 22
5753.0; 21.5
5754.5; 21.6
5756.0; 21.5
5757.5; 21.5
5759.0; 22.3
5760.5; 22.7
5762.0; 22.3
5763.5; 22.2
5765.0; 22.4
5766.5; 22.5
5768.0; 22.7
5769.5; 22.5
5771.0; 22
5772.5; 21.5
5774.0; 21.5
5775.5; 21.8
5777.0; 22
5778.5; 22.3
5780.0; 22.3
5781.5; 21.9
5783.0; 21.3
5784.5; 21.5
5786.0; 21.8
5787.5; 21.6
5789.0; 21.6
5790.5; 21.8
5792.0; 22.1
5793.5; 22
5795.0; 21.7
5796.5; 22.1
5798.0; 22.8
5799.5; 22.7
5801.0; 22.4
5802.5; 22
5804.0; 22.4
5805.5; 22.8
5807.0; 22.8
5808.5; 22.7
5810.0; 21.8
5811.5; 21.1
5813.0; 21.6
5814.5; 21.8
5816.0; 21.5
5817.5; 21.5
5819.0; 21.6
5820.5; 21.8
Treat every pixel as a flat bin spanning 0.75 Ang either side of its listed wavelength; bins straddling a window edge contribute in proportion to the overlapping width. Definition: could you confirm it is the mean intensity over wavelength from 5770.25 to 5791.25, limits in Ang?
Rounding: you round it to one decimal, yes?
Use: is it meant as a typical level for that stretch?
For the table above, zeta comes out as 21.8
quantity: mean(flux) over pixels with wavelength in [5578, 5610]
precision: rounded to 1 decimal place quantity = 22.2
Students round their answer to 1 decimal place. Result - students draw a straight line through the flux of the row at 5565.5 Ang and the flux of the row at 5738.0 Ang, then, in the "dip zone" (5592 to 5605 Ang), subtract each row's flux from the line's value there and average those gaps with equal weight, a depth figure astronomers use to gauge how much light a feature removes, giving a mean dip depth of 0.9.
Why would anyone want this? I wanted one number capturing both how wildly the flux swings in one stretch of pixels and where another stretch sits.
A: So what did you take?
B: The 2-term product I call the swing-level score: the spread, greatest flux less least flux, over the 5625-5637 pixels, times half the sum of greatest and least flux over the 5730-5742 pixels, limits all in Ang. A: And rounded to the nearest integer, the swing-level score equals 18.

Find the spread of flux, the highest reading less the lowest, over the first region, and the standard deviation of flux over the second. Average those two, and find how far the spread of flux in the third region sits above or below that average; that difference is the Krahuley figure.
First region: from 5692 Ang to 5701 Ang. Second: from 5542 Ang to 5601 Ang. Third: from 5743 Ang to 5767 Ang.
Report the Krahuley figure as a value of 0.78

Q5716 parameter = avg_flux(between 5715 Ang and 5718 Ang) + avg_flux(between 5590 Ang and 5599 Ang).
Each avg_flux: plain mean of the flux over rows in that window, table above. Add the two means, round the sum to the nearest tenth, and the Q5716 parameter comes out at 44.7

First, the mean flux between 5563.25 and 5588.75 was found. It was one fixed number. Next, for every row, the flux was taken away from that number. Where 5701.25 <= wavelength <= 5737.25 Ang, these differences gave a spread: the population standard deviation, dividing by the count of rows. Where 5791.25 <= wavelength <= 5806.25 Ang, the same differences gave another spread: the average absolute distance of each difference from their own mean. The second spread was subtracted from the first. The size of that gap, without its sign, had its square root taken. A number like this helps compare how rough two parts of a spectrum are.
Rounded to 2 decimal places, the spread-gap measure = 0.19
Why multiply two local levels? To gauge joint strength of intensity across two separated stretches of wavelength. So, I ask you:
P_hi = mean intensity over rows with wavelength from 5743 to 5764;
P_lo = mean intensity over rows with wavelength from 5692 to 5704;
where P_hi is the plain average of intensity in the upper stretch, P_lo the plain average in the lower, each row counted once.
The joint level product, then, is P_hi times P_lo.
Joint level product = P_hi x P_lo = 491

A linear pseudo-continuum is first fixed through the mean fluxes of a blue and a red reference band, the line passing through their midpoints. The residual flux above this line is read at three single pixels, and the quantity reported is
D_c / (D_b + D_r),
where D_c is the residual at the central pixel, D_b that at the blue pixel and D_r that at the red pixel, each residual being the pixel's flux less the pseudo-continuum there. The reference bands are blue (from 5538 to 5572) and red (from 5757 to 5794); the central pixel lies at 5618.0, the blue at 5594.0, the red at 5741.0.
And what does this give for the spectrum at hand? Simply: 1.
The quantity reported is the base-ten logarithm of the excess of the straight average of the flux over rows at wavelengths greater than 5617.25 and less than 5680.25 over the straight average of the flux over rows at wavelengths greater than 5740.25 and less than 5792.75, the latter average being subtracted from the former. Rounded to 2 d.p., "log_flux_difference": -0.68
